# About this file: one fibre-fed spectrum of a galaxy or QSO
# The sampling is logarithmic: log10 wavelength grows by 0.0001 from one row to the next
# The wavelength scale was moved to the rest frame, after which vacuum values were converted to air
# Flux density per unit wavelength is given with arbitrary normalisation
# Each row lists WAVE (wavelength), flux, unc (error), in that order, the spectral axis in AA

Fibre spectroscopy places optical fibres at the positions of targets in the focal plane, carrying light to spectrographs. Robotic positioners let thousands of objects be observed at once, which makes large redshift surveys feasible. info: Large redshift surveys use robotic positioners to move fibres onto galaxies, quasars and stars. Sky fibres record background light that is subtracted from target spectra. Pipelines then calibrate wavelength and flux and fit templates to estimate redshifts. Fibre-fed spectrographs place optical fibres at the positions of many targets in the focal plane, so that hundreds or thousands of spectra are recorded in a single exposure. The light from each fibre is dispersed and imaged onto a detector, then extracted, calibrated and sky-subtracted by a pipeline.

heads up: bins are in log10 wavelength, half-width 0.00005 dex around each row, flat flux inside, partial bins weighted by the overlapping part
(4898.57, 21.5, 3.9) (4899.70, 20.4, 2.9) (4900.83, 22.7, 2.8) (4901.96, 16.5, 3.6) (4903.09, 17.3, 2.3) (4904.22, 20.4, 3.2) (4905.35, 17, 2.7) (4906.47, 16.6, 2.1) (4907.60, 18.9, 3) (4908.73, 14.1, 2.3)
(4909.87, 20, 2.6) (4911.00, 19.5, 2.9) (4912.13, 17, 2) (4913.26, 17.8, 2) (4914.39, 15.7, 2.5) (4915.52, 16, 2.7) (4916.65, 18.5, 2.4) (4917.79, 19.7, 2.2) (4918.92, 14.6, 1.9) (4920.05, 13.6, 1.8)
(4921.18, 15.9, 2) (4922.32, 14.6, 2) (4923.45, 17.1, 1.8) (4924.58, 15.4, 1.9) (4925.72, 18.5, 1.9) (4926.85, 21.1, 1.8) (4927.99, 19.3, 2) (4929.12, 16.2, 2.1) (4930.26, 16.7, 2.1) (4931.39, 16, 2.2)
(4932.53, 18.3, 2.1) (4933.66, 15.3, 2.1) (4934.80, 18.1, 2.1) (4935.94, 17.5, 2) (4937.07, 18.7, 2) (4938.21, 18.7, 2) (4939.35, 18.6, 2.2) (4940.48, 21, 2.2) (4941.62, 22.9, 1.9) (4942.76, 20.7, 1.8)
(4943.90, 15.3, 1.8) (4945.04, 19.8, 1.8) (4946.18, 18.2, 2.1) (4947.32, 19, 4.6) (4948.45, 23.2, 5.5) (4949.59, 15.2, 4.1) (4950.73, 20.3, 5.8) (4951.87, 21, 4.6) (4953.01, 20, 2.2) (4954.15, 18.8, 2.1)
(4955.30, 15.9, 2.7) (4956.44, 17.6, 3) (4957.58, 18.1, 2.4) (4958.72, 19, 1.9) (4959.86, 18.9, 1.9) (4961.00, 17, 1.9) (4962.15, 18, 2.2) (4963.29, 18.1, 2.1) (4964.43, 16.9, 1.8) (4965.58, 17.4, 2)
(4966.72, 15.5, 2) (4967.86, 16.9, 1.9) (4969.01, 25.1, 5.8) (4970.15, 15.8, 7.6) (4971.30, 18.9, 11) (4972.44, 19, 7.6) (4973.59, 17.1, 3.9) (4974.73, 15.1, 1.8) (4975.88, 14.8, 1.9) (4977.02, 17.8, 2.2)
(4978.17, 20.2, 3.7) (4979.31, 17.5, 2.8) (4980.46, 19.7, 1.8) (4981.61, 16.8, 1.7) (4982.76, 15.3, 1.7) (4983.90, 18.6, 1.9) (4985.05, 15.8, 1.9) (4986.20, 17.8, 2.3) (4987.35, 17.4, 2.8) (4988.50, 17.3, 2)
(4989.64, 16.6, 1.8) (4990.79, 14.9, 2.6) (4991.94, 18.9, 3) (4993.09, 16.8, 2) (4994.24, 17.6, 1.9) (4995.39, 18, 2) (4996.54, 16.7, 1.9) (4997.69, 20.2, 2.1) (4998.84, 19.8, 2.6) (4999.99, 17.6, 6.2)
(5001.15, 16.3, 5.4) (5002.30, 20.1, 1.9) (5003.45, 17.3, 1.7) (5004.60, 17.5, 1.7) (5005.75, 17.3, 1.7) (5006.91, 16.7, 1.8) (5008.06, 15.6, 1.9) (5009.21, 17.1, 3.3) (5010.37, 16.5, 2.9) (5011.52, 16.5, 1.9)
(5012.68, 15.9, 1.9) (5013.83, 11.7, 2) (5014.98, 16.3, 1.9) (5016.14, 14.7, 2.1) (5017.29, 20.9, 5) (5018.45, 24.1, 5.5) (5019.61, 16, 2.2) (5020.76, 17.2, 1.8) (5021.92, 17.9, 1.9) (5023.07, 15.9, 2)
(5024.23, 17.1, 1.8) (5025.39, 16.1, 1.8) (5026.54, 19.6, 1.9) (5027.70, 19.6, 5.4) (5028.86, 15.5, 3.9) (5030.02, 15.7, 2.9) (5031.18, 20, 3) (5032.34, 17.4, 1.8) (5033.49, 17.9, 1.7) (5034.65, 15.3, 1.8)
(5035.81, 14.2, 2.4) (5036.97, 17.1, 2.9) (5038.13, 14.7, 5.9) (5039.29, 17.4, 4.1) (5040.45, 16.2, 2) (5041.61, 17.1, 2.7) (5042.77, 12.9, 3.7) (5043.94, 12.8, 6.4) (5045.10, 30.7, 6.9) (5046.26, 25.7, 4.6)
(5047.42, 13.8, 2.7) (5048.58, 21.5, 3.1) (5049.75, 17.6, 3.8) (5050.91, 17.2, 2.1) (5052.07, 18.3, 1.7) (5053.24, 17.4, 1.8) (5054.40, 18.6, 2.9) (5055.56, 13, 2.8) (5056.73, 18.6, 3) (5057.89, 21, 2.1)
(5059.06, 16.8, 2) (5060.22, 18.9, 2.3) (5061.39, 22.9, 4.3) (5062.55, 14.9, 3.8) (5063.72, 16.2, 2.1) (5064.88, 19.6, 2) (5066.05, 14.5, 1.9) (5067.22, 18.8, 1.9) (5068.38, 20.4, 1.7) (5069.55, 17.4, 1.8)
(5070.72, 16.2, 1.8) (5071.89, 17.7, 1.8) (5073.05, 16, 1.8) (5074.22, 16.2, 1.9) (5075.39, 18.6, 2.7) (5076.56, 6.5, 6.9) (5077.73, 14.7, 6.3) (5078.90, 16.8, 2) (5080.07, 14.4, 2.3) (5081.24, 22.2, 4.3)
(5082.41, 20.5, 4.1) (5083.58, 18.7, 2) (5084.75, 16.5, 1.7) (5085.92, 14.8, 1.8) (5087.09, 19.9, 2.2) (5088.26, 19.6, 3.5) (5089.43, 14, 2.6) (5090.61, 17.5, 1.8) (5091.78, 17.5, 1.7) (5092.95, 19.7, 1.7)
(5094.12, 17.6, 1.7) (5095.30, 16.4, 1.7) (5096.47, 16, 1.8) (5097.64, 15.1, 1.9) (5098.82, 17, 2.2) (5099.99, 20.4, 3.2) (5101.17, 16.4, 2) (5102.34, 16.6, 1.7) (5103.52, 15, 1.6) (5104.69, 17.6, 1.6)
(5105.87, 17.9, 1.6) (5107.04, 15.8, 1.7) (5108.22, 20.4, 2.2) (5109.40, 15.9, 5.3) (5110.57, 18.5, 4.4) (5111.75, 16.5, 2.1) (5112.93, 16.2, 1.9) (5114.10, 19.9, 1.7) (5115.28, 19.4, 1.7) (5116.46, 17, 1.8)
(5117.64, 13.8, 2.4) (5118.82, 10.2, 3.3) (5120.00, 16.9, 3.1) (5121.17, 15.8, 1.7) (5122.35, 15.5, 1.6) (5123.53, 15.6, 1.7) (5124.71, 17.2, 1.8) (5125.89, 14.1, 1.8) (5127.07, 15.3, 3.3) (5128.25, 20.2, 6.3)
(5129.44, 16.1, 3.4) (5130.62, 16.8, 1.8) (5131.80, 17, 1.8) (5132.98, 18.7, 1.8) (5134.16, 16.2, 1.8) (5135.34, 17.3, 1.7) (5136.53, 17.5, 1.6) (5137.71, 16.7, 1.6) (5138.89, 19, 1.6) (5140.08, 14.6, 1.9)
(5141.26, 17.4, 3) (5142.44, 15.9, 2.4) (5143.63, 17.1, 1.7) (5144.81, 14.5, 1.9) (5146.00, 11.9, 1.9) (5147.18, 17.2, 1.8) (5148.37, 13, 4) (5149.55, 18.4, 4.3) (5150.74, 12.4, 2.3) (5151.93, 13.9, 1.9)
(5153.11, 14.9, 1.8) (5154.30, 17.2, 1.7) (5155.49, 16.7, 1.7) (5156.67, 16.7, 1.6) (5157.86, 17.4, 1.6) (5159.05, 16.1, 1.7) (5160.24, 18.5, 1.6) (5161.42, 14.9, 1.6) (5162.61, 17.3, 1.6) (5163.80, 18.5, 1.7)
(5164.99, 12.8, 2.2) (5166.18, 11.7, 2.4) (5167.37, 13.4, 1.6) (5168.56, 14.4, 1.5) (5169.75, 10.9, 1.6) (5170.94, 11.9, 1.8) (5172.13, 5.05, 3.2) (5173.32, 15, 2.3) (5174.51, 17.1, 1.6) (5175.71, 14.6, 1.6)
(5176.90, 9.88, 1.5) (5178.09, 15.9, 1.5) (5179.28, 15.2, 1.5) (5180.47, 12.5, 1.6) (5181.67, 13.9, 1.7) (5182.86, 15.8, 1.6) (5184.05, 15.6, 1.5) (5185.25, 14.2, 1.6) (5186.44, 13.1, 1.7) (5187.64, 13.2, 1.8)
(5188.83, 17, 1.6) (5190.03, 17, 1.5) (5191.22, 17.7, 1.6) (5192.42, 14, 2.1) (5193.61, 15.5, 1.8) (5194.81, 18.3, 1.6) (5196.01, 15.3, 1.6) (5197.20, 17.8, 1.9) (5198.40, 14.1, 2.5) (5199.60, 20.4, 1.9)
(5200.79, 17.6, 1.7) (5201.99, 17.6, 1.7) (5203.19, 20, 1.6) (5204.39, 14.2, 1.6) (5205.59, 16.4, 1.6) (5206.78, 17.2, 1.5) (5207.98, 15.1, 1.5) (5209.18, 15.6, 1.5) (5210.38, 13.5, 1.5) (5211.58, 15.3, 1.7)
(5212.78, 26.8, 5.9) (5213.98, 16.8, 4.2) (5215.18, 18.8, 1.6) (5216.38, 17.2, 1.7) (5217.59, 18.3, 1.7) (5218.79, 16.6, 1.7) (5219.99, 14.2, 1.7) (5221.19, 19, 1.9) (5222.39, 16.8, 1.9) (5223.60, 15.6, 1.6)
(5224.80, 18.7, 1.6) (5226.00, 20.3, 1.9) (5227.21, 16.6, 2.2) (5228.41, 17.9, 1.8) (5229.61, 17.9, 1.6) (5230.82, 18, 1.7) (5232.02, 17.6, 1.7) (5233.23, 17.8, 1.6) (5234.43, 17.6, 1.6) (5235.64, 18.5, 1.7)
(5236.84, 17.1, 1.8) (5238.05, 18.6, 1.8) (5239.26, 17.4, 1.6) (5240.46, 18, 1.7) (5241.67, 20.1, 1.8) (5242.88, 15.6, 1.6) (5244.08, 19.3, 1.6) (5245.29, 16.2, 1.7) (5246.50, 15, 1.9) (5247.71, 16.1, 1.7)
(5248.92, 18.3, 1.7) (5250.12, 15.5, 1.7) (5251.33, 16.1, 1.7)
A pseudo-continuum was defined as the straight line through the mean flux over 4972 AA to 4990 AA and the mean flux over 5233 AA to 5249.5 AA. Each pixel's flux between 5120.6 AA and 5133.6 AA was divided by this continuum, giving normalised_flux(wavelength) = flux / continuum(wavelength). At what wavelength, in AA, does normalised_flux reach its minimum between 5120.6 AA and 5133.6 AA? 5125.89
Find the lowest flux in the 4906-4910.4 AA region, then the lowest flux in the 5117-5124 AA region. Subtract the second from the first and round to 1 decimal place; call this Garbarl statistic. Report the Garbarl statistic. 3.9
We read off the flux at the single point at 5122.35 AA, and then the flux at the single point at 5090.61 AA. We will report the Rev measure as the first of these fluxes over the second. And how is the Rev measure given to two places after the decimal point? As 0.89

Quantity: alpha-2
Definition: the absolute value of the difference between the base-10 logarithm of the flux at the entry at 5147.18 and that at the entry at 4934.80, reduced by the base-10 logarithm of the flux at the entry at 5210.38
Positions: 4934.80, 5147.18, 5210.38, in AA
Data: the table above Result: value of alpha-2 -1.11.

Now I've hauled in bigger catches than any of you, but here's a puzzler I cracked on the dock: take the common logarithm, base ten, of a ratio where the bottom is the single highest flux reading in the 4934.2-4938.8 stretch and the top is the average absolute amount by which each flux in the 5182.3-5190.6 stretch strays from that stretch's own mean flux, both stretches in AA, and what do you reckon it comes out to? -1.1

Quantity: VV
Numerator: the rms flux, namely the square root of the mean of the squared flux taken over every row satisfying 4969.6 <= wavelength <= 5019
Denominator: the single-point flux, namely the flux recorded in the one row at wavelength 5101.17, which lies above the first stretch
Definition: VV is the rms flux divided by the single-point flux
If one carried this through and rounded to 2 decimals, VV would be 1.07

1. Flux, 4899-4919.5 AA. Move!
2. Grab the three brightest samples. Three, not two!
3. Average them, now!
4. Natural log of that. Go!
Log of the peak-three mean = 3.05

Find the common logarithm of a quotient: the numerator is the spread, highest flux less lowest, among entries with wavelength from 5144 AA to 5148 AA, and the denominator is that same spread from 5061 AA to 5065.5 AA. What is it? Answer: -0.18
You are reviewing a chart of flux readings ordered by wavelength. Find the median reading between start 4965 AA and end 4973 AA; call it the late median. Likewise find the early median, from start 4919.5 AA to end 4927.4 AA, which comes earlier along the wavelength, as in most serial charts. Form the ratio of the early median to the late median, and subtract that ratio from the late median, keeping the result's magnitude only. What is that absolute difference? 16.5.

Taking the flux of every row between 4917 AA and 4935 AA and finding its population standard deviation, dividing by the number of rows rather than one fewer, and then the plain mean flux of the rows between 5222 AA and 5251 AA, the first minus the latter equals -15.5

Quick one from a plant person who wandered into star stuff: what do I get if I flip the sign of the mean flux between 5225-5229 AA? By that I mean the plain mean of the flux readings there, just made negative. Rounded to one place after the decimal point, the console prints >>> -18.3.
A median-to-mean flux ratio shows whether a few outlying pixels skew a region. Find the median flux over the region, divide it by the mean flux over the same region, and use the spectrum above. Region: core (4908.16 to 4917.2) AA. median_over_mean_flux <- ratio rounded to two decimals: 1.00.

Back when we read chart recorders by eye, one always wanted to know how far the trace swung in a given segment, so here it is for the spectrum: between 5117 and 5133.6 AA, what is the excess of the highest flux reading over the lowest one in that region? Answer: 10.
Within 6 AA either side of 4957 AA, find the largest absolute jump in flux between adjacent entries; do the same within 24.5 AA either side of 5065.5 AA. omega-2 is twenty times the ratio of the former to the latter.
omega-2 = 3.2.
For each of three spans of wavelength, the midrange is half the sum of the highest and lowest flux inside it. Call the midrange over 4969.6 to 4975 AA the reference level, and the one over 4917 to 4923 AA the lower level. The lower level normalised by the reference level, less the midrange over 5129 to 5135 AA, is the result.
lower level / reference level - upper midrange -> -16.4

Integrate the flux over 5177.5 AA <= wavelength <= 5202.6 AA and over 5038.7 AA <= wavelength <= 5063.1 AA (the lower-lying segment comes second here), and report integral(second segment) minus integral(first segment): 49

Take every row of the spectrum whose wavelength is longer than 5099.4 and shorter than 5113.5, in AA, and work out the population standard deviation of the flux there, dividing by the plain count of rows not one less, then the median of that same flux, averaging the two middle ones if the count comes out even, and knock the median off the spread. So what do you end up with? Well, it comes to -14.9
